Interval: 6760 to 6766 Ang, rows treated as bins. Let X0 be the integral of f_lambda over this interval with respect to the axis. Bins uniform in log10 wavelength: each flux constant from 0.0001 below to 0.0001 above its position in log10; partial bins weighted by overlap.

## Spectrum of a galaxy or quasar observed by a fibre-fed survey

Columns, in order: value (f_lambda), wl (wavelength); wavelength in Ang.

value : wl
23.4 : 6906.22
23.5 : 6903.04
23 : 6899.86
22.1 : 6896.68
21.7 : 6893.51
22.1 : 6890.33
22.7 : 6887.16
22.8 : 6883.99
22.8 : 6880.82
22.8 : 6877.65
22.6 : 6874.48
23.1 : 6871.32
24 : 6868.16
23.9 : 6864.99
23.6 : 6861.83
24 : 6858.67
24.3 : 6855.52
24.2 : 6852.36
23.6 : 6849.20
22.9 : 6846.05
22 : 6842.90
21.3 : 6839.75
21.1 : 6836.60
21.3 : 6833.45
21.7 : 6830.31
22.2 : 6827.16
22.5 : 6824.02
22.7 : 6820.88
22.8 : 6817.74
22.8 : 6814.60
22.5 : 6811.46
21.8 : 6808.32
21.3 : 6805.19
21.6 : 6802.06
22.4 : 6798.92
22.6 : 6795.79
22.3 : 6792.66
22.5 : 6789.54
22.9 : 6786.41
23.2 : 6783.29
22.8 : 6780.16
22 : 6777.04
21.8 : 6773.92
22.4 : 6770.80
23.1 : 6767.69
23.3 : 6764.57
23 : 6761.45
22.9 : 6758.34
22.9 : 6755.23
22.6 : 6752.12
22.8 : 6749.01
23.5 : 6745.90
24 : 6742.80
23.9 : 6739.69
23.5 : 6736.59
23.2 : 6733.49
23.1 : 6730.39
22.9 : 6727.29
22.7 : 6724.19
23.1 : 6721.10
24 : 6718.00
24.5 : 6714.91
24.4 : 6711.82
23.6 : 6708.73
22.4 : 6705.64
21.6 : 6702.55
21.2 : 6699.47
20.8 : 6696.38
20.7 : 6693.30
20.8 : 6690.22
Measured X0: 139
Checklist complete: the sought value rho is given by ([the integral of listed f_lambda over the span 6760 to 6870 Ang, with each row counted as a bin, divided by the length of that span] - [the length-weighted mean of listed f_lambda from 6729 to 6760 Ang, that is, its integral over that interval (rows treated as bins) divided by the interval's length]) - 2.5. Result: -3.1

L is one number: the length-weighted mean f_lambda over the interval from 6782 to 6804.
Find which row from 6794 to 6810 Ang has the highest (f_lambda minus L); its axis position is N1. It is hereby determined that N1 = 6795.79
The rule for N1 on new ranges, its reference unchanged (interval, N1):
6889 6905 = 6903.04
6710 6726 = 6714.91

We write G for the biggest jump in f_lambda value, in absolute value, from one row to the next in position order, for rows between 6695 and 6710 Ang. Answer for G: 1.20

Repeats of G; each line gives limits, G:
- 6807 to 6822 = 0.70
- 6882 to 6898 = 0.60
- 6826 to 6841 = 0.50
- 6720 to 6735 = 0.40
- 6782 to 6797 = 0.40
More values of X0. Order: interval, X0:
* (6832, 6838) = 127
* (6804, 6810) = 130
